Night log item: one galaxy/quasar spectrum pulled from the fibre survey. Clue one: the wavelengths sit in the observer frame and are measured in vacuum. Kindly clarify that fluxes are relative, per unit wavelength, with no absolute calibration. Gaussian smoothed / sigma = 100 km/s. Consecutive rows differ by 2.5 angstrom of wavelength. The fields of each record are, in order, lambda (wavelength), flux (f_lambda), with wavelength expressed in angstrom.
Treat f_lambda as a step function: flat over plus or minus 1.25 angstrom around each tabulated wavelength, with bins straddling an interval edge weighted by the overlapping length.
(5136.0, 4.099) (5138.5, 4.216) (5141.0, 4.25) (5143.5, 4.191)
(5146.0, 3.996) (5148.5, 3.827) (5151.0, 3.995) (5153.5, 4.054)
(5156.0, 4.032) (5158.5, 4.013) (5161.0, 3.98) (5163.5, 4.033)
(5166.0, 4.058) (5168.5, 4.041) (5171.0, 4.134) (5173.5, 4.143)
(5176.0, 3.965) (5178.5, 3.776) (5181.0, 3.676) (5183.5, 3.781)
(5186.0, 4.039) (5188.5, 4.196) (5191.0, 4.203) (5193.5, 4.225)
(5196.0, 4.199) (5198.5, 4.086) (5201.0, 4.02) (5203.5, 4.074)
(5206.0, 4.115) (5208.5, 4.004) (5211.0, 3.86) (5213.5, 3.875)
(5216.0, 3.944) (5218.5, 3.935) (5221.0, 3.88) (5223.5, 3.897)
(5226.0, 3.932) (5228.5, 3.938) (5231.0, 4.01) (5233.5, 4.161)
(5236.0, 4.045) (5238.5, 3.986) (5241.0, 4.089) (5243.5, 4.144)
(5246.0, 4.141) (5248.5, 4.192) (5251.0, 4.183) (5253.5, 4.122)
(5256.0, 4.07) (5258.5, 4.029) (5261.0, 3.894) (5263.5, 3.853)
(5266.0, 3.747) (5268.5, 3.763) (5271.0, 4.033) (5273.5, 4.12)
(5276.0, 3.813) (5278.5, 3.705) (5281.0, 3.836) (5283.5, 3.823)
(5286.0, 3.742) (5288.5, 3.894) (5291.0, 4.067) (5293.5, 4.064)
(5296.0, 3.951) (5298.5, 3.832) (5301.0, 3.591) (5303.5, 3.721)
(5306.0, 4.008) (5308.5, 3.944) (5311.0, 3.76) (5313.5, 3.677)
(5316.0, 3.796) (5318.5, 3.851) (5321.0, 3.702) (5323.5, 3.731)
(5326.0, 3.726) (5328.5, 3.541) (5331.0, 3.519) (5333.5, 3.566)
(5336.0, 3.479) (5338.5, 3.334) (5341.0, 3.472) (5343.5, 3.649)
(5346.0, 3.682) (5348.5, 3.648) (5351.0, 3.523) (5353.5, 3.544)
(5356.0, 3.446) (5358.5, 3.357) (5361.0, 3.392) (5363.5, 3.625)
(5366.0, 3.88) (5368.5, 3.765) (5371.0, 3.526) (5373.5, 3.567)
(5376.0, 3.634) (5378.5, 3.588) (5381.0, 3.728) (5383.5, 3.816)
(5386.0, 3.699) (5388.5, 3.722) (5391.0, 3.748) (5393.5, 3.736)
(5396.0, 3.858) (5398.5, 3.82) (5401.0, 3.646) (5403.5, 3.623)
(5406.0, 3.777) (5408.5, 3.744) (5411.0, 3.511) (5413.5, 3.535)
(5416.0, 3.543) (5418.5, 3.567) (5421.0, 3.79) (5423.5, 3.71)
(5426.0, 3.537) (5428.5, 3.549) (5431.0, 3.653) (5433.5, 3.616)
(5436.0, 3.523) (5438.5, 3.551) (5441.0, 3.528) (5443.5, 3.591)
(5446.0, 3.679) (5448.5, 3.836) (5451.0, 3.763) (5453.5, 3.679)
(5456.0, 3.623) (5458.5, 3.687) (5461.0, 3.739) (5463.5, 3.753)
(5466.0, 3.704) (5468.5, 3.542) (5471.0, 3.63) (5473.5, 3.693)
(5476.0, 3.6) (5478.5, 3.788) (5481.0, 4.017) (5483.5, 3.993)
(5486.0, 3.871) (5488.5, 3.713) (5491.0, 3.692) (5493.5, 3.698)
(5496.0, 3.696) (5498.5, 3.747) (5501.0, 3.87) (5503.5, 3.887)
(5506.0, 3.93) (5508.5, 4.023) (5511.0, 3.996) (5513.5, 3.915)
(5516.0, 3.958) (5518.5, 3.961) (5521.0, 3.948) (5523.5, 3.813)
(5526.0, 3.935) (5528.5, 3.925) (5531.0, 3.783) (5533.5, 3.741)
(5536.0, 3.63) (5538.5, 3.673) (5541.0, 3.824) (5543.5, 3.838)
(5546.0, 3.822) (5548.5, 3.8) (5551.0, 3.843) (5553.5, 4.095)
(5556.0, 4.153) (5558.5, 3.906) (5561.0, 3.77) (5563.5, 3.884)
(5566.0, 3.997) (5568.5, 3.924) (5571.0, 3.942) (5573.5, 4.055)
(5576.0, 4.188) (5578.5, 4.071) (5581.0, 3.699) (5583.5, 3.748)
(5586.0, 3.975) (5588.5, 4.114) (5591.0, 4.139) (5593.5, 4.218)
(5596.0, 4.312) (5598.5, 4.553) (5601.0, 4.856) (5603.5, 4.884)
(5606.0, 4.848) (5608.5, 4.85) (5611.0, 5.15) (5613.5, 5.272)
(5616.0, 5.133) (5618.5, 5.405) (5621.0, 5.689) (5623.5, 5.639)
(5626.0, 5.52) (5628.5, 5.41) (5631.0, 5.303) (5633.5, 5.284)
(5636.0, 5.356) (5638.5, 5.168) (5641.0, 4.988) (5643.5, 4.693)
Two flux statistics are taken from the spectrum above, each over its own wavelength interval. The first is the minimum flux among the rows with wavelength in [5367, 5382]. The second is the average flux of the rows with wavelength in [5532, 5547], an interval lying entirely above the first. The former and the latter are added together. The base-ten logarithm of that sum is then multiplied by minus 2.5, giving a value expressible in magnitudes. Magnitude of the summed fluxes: -2.16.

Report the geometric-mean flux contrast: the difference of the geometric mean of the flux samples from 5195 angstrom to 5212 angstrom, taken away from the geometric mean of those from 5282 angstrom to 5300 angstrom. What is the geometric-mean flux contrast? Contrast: -0.14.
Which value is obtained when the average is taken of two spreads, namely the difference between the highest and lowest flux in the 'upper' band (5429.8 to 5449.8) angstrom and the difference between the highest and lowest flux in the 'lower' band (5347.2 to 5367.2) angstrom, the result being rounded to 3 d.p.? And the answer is 0.418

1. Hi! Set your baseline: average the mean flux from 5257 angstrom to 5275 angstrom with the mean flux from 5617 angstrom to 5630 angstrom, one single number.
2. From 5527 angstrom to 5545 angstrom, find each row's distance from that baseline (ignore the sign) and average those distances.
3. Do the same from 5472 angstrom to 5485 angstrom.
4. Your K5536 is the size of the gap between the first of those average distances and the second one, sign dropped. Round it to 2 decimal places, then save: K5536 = 0.04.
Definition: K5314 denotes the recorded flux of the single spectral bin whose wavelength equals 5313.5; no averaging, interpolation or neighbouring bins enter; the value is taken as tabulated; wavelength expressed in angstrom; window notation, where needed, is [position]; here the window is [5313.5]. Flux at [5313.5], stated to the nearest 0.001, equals 3.677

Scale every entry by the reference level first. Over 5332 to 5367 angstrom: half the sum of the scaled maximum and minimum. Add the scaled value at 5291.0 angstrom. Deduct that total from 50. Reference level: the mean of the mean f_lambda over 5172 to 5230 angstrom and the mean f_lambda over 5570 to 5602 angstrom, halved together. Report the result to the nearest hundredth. 48.11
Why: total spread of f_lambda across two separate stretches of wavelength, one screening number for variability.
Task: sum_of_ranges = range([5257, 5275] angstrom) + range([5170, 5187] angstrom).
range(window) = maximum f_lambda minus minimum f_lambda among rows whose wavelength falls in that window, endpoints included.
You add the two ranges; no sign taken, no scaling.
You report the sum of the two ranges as 0.84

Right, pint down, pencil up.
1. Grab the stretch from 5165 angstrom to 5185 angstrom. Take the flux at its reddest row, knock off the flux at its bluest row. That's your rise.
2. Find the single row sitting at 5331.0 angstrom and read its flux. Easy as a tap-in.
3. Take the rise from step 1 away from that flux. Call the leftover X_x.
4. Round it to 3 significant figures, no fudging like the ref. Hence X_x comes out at 3.80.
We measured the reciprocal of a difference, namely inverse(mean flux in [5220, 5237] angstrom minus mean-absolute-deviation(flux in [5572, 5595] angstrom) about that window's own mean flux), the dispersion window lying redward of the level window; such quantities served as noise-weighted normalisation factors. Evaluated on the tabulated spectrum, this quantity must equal 0.261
